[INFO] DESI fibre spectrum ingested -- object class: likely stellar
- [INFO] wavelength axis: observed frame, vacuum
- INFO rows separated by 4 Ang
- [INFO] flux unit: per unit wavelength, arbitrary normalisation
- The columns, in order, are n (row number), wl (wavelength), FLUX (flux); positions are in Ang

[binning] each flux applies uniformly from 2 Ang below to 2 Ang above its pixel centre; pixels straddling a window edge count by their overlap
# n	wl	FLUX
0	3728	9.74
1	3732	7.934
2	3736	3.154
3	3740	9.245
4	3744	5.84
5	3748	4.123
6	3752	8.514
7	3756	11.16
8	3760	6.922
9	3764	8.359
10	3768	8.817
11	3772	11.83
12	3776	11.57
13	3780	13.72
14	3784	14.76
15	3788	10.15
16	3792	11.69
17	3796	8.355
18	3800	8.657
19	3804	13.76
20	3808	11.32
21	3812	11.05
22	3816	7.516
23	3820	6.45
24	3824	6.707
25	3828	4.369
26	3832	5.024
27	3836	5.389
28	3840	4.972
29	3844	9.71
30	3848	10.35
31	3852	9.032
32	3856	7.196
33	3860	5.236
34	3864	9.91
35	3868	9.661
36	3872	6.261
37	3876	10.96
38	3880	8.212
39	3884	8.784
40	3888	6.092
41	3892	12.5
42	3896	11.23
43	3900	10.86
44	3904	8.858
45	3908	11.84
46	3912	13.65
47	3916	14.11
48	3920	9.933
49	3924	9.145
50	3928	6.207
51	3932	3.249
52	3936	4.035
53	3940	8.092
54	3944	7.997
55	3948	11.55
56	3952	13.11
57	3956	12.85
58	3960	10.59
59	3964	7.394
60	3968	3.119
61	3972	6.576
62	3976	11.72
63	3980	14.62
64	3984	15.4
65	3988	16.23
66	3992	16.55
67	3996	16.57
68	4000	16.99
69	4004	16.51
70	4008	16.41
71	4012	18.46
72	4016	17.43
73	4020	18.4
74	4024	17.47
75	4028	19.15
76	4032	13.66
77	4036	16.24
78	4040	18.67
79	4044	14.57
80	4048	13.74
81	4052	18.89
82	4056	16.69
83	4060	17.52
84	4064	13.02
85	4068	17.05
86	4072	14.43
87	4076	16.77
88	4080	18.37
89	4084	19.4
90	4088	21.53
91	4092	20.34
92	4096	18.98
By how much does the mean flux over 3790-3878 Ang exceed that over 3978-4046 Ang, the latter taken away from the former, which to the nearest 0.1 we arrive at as -8.3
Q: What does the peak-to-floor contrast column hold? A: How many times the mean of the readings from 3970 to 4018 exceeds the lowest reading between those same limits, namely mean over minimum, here 2.3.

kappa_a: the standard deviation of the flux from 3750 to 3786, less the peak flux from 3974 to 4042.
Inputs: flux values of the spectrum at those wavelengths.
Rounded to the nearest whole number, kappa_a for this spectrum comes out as -17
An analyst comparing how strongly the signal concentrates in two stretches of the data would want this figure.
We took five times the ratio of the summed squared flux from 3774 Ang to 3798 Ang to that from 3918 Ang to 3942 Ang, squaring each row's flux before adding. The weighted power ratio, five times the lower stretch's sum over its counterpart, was 14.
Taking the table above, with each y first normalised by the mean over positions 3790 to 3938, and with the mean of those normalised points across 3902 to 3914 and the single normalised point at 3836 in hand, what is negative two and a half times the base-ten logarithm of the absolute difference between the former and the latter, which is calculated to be 0.39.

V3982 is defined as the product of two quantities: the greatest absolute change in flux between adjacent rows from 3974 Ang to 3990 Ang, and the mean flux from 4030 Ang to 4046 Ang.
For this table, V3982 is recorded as 46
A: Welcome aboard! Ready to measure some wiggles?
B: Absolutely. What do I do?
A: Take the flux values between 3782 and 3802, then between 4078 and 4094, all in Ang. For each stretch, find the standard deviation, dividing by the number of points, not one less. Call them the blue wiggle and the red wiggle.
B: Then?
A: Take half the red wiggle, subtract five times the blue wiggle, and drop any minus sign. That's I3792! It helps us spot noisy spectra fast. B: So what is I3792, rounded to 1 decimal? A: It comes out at 11.1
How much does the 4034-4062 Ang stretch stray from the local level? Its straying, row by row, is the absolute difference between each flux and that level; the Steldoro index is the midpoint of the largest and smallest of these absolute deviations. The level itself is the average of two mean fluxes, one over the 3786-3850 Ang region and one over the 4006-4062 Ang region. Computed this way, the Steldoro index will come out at 3.6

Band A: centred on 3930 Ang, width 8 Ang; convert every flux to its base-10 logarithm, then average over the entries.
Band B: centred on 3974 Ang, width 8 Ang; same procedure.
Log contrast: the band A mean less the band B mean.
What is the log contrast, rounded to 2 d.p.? -0.29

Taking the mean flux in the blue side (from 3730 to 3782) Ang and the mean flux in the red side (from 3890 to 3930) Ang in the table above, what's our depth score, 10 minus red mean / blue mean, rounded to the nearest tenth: 8.7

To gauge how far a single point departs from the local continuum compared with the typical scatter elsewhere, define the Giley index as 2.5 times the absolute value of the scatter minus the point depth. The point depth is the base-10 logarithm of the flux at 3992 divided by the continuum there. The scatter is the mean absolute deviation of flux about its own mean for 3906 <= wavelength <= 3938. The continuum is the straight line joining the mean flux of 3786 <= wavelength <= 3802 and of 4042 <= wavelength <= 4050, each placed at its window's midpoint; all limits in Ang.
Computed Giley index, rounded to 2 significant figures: 8.2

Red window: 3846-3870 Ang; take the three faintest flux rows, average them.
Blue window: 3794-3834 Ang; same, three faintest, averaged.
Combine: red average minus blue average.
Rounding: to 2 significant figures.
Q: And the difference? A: 1.9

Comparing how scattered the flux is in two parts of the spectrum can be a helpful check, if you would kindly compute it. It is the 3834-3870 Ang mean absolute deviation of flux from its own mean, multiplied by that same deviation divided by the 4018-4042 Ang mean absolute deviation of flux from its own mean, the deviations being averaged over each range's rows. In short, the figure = 2.6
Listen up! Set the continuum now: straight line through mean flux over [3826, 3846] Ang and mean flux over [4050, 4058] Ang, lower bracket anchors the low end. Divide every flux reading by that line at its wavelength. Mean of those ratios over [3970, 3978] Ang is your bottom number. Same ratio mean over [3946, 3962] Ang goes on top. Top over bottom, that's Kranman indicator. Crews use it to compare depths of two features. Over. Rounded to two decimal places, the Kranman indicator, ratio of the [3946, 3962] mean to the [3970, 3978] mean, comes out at 1.44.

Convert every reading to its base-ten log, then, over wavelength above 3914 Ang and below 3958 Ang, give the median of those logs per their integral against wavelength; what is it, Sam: 0.0237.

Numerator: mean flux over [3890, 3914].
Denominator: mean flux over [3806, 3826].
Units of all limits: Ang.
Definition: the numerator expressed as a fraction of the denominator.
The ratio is 1.33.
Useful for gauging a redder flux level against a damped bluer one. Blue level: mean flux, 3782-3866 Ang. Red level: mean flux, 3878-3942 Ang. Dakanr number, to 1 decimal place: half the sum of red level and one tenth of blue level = 5.0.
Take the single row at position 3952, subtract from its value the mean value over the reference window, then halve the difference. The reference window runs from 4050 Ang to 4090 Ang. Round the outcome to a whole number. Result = -2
